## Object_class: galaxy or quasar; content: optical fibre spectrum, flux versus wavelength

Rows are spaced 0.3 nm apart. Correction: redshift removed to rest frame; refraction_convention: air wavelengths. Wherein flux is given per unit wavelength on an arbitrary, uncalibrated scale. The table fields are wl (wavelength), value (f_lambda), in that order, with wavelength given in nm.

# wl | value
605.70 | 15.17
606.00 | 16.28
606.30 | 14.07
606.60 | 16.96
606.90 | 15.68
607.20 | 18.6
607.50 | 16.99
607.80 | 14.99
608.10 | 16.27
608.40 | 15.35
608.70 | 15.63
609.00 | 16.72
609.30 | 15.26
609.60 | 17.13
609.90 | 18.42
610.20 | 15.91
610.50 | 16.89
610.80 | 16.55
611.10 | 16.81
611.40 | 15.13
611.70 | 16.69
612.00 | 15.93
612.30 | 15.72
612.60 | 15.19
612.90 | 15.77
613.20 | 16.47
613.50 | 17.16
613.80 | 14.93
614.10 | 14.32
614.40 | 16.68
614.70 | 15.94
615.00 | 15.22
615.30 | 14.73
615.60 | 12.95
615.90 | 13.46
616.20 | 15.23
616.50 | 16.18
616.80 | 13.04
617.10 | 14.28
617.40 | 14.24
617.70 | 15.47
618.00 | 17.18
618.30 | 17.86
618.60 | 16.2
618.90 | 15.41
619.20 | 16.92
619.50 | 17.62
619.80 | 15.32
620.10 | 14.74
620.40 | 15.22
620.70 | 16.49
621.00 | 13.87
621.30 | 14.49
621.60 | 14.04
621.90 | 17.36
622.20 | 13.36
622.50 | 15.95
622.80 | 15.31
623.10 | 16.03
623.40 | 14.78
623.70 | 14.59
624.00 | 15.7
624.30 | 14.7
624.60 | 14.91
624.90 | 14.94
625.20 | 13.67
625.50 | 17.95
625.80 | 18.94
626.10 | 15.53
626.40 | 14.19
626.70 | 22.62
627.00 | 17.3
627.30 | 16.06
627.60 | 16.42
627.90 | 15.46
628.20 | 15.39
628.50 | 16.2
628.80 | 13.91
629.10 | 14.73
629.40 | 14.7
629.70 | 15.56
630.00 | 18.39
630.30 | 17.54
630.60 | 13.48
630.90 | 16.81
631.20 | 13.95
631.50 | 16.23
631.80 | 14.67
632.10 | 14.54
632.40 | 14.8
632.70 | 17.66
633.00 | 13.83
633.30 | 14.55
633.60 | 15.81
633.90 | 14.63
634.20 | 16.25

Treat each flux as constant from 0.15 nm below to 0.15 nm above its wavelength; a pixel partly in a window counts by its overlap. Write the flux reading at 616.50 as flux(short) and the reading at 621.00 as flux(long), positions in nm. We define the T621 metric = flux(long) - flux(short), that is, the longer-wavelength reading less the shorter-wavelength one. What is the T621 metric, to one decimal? -2.3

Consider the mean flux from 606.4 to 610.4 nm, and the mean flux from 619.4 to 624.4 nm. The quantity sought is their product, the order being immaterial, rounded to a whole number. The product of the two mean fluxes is 251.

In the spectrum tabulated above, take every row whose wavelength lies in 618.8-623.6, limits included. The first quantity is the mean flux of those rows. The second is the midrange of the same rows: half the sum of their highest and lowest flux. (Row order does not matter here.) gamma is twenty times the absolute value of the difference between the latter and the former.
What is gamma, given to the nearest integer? 1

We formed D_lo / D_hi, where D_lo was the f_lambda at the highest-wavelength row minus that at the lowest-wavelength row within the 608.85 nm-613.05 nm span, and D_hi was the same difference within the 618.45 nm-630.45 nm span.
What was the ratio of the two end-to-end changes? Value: -0.71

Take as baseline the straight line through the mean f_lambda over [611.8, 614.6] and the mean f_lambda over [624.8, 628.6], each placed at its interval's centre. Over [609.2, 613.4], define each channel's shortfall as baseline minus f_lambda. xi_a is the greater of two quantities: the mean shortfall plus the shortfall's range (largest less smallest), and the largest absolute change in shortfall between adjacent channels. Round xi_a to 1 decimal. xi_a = 2.8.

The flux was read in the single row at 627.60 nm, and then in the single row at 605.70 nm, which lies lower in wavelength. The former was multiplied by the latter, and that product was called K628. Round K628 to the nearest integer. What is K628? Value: 249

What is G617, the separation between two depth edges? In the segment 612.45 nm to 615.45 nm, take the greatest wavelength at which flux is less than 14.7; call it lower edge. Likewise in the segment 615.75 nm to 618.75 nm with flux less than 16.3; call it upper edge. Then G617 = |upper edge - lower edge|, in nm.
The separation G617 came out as 4.50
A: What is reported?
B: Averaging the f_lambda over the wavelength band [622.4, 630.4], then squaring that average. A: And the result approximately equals 255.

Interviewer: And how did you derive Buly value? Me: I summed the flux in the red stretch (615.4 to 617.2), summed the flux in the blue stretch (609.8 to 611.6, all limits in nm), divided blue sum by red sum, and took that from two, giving 0.83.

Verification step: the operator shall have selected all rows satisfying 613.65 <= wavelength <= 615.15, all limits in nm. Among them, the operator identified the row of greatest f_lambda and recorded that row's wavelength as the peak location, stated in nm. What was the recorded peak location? 614.40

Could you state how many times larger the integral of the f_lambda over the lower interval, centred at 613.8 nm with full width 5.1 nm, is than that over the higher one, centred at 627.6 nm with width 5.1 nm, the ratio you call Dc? 0.94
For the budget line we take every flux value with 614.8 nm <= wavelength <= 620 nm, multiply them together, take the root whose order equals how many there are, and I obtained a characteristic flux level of 15.3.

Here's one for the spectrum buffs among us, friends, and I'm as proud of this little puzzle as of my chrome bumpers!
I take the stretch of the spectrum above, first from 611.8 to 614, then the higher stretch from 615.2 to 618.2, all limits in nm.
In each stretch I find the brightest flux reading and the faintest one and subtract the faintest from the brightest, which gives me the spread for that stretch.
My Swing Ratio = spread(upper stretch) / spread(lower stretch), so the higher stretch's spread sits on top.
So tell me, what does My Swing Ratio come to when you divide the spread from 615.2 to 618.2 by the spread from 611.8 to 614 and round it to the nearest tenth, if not 1.9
